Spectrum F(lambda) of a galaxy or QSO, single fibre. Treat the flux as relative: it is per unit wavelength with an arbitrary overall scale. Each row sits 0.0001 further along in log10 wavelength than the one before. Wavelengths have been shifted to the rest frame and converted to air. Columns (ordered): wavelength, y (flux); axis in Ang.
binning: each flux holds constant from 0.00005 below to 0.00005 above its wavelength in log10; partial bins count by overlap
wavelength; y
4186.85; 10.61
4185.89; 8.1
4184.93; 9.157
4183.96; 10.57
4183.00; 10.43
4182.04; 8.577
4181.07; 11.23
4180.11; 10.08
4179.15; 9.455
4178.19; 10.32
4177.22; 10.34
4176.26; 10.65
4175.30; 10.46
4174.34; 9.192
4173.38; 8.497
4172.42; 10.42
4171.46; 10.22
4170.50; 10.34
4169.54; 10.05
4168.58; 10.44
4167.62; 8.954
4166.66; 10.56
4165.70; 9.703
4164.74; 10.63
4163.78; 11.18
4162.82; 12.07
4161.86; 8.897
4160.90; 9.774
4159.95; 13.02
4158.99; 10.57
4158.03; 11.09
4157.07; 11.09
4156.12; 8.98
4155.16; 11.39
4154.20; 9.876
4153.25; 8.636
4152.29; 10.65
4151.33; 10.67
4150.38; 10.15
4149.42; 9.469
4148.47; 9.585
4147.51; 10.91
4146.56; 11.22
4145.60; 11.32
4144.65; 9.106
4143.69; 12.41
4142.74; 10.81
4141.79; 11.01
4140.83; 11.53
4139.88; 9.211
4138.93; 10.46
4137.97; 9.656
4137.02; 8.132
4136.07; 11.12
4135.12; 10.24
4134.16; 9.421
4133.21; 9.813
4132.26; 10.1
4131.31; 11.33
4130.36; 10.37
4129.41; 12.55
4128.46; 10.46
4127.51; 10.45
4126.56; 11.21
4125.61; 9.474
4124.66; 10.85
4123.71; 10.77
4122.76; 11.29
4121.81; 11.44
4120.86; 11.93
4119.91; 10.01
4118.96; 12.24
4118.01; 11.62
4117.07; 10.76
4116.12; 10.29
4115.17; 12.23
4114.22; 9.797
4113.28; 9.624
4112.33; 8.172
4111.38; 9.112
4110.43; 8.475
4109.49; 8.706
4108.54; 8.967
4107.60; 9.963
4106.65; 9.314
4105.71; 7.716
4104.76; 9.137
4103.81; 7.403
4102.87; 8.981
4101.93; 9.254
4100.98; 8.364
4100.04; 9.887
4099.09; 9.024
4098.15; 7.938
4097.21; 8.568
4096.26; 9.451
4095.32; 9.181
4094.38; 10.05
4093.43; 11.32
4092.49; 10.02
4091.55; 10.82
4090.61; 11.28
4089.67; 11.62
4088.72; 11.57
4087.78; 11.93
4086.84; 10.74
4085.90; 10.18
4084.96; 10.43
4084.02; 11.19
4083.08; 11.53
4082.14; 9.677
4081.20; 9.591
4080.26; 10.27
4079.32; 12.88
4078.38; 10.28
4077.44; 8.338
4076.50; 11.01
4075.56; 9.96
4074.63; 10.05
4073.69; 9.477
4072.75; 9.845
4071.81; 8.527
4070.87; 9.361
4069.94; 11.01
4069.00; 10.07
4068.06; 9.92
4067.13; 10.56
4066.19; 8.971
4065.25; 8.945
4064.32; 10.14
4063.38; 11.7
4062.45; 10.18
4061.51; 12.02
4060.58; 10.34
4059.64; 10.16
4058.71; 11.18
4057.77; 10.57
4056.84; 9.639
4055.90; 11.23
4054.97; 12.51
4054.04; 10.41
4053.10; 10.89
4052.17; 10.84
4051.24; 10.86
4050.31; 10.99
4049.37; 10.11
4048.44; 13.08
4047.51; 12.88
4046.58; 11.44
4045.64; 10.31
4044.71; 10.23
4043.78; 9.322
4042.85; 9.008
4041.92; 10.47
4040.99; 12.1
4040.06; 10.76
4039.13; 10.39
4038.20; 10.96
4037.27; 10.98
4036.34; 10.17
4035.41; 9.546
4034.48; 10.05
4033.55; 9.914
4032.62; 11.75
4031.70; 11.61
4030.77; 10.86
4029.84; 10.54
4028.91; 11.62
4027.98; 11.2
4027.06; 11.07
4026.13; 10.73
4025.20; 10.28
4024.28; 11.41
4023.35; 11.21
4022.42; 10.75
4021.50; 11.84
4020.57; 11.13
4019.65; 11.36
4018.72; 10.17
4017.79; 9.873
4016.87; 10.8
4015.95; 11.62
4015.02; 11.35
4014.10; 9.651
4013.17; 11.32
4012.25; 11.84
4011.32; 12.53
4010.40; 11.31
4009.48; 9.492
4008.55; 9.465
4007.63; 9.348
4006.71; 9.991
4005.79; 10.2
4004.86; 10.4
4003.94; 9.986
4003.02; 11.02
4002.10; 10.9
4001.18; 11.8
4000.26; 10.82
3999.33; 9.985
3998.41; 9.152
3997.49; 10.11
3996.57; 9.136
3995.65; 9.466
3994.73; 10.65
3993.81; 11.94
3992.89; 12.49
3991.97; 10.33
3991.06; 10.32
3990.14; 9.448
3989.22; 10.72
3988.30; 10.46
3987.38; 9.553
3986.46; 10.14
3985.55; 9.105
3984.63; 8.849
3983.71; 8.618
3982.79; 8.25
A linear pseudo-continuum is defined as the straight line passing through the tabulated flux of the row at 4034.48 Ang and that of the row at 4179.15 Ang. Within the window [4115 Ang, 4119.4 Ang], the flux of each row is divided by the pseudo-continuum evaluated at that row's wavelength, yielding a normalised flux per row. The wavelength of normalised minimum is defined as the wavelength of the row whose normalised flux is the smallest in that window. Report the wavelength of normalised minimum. 4116.12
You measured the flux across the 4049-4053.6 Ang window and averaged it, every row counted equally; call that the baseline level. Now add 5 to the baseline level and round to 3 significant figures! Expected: 15.7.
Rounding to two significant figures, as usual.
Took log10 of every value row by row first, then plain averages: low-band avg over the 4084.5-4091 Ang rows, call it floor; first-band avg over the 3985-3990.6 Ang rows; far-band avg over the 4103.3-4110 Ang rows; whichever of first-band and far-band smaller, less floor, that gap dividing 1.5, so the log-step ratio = -14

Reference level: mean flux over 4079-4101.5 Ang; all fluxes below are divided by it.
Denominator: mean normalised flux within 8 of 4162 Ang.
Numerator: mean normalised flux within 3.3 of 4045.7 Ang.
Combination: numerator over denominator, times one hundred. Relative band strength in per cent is 104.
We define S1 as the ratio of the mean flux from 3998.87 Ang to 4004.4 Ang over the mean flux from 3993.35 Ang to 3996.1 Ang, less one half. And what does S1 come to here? 0.51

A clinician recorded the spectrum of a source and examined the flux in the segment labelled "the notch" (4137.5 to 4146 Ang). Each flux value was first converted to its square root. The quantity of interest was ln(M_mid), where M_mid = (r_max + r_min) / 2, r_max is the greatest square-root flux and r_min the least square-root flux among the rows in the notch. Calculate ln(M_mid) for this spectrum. 1.18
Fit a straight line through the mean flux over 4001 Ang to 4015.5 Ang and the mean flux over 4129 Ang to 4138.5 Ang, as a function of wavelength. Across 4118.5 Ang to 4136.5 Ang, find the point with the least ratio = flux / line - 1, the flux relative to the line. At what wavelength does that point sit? 4134.16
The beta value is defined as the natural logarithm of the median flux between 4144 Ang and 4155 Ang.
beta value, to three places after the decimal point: 2.317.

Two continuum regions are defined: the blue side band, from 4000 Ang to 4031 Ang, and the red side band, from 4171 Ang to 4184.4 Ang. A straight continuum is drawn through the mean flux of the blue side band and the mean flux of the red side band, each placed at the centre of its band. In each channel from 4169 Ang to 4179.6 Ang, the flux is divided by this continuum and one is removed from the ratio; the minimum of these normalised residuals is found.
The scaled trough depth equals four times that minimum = -0.62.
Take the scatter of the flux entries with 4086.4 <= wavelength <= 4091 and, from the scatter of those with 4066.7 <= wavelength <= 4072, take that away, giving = 0.4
